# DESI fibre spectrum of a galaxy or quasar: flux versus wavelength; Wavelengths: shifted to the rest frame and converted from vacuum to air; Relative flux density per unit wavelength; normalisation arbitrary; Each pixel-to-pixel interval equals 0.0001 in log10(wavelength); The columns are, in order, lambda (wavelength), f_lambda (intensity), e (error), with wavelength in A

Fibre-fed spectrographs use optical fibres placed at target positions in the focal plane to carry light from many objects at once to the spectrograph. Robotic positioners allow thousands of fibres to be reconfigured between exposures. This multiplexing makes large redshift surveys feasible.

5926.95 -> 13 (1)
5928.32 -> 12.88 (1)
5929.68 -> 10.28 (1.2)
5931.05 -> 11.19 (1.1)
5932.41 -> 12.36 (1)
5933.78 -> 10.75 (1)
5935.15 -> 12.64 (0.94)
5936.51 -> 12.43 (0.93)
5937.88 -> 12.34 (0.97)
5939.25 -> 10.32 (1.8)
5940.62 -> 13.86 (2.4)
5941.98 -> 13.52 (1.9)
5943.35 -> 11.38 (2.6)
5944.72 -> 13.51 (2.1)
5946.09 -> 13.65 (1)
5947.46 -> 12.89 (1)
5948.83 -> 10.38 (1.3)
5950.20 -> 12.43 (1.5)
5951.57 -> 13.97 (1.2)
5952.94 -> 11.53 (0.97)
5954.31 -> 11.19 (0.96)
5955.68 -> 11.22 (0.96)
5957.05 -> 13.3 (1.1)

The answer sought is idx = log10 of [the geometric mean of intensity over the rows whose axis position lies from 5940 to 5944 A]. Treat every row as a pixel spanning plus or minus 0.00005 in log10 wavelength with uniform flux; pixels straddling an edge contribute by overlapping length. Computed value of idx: 1.11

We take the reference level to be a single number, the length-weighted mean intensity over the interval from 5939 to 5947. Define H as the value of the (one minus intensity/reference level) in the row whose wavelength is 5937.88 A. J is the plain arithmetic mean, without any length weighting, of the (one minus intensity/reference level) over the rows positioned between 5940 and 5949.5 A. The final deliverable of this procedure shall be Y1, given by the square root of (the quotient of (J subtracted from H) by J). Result 2.0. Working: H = 0.039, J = 0.008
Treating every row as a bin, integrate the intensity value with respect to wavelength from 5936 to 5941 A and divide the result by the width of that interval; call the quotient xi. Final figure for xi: 12.1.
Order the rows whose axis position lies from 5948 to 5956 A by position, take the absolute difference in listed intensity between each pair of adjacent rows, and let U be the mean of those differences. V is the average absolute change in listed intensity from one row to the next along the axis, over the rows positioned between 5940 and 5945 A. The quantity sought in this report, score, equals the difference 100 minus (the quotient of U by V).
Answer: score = 99.2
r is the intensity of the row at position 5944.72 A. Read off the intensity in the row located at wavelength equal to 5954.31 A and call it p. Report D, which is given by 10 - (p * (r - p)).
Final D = -16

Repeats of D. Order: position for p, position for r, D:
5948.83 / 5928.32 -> -16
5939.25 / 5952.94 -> -2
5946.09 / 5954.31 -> 44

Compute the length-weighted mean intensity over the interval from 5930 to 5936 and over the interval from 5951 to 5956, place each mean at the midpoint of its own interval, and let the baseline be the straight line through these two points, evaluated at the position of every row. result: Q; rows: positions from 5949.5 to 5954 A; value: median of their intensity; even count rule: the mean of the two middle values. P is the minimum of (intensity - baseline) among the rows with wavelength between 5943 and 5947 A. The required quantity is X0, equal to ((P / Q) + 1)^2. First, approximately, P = -0.5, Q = 12.4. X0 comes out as 0.93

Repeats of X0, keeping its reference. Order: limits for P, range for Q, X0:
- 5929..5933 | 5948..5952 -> 0.80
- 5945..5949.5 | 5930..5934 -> 0.74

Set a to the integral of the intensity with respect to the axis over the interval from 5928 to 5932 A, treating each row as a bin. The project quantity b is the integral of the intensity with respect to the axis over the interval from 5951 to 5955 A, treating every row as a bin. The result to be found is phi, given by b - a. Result 3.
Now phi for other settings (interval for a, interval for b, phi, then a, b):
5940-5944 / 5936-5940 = -5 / 52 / 46.7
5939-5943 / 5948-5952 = -2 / 51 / 48.7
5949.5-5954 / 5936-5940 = -10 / 56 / 46.7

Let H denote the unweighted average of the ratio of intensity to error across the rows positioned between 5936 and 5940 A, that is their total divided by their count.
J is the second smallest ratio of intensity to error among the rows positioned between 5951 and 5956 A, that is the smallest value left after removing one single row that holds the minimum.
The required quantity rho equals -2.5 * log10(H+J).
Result -3.37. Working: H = 10.6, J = 11.7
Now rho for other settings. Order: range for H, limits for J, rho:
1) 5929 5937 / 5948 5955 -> -3.24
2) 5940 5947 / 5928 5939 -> -3.12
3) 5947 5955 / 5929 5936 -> -3.30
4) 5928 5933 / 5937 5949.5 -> -3.06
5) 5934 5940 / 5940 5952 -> -3.08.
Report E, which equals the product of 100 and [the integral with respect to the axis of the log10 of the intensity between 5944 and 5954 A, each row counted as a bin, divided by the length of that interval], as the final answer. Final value 110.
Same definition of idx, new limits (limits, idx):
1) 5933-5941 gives 1.08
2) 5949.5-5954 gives 1.10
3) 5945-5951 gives 1.09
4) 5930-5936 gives 1.07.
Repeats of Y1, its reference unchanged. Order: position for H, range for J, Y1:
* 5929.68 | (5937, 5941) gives 1.7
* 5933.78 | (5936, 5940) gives 0.9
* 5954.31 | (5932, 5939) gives 1.1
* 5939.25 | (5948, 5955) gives 1.3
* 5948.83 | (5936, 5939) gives 2.1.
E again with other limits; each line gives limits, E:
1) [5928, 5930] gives 106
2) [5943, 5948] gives 111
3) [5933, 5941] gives 108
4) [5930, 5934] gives 106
